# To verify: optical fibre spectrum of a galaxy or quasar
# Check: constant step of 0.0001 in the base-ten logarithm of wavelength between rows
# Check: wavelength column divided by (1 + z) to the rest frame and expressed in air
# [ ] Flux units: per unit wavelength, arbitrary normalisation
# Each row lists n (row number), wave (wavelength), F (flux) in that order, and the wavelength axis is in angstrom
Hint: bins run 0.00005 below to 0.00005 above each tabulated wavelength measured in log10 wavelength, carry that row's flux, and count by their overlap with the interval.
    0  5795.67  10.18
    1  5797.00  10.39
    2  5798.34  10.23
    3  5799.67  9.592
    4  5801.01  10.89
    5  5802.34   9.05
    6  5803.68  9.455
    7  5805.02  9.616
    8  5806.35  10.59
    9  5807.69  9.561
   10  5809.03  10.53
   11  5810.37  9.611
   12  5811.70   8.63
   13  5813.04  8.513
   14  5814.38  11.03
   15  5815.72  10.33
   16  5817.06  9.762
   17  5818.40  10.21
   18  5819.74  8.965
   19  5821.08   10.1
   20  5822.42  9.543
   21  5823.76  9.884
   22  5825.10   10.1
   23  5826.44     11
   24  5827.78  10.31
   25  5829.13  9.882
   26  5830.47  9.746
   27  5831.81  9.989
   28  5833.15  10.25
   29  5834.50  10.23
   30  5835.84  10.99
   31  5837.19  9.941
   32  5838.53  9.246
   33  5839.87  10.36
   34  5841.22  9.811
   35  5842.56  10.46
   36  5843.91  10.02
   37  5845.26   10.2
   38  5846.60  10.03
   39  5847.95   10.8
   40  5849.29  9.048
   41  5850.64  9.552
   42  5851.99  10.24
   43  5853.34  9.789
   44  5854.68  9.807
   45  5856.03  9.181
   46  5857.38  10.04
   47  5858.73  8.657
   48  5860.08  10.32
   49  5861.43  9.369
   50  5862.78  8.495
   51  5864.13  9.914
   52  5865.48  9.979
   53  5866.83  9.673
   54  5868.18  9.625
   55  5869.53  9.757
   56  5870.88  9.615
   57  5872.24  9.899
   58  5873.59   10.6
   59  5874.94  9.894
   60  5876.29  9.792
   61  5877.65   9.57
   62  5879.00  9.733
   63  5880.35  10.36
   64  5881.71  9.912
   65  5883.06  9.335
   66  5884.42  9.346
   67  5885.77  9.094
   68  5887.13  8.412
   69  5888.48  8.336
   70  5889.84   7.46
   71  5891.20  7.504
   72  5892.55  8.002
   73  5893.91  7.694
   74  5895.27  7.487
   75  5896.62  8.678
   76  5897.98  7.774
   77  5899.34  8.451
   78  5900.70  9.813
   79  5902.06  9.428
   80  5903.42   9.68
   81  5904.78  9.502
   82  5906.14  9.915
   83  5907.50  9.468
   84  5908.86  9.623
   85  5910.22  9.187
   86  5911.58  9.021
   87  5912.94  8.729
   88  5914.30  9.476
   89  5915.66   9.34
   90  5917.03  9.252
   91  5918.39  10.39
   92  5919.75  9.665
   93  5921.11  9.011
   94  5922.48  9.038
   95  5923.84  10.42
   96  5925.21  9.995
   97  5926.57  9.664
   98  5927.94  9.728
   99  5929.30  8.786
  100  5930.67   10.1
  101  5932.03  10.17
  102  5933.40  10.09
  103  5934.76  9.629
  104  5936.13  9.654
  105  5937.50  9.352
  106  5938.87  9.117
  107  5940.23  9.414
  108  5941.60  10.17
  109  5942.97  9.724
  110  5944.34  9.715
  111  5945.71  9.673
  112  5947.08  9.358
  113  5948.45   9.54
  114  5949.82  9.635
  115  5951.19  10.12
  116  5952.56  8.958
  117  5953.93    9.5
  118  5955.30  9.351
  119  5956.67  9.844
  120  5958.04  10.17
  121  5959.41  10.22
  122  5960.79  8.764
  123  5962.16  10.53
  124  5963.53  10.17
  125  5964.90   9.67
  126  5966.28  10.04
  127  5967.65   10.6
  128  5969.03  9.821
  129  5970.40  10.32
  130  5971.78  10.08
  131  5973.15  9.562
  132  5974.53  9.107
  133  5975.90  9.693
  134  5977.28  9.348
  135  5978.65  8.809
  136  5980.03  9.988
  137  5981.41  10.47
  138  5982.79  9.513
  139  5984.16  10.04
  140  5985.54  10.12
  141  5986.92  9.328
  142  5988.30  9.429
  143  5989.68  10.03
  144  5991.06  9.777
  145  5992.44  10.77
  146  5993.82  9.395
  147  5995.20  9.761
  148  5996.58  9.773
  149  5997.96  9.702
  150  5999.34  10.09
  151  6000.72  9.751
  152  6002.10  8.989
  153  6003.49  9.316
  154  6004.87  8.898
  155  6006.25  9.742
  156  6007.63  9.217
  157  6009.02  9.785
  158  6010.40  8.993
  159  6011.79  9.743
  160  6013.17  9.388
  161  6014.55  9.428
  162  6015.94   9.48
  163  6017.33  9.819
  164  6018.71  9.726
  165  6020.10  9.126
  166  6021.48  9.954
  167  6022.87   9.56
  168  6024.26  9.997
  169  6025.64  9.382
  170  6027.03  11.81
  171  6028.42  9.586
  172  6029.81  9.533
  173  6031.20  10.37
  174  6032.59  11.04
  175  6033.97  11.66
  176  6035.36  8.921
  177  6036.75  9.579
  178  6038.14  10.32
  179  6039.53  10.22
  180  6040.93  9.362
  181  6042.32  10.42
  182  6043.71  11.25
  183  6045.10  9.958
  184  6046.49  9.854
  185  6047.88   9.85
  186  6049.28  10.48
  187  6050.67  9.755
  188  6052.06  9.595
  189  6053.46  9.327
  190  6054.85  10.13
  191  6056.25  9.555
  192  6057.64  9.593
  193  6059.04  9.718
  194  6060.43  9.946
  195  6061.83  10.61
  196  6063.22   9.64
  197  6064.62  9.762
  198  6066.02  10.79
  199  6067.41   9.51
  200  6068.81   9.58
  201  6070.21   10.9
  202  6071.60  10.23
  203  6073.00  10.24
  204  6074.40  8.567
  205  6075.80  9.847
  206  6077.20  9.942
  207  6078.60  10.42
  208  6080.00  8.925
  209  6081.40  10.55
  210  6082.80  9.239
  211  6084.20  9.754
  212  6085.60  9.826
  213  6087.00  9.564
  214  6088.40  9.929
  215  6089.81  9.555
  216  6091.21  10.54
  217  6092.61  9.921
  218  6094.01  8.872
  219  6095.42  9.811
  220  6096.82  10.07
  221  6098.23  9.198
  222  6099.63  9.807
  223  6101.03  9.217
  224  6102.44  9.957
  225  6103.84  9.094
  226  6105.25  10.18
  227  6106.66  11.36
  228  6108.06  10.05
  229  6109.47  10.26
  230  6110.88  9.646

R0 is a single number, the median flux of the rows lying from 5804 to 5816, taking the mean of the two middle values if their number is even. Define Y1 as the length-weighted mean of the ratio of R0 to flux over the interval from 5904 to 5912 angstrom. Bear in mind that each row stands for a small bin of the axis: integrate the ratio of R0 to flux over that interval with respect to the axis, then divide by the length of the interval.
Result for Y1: 1.02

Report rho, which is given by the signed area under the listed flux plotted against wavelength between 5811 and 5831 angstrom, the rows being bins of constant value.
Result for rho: 197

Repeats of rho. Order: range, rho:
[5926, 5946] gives 193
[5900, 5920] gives 190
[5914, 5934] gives 194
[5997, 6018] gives 199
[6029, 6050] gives 214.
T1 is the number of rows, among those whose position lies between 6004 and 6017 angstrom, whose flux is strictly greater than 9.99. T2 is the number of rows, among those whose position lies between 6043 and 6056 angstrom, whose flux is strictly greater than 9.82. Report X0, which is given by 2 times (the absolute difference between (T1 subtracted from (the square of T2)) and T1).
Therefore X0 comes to 72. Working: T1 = 0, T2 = 6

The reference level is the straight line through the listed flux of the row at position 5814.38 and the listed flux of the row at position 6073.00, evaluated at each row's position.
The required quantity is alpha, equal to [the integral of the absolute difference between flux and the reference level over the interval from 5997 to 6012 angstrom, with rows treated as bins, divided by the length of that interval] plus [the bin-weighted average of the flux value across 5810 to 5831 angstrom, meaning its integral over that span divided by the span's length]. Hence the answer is 10.8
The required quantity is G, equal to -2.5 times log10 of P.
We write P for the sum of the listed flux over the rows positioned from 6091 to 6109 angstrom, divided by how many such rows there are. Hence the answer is -2.48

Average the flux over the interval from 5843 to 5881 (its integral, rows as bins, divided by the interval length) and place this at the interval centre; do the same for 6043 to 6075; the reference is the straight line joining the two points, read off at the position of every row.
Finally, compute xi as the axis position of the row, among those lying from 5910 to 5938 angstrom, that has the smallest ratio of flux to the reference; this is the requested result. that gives 5912.94 angstrom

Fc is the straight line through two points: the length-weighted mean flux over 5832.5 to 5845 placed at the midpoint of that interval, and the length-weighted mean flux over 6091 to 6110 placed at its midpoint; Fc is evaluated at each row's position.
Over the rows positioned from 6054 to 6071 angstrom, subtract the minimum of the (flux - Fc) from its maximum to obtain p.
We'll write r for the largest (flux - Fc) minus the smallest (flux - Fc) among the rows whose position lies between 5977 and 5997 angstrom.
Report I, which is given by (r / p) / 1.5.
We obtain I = 0.95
